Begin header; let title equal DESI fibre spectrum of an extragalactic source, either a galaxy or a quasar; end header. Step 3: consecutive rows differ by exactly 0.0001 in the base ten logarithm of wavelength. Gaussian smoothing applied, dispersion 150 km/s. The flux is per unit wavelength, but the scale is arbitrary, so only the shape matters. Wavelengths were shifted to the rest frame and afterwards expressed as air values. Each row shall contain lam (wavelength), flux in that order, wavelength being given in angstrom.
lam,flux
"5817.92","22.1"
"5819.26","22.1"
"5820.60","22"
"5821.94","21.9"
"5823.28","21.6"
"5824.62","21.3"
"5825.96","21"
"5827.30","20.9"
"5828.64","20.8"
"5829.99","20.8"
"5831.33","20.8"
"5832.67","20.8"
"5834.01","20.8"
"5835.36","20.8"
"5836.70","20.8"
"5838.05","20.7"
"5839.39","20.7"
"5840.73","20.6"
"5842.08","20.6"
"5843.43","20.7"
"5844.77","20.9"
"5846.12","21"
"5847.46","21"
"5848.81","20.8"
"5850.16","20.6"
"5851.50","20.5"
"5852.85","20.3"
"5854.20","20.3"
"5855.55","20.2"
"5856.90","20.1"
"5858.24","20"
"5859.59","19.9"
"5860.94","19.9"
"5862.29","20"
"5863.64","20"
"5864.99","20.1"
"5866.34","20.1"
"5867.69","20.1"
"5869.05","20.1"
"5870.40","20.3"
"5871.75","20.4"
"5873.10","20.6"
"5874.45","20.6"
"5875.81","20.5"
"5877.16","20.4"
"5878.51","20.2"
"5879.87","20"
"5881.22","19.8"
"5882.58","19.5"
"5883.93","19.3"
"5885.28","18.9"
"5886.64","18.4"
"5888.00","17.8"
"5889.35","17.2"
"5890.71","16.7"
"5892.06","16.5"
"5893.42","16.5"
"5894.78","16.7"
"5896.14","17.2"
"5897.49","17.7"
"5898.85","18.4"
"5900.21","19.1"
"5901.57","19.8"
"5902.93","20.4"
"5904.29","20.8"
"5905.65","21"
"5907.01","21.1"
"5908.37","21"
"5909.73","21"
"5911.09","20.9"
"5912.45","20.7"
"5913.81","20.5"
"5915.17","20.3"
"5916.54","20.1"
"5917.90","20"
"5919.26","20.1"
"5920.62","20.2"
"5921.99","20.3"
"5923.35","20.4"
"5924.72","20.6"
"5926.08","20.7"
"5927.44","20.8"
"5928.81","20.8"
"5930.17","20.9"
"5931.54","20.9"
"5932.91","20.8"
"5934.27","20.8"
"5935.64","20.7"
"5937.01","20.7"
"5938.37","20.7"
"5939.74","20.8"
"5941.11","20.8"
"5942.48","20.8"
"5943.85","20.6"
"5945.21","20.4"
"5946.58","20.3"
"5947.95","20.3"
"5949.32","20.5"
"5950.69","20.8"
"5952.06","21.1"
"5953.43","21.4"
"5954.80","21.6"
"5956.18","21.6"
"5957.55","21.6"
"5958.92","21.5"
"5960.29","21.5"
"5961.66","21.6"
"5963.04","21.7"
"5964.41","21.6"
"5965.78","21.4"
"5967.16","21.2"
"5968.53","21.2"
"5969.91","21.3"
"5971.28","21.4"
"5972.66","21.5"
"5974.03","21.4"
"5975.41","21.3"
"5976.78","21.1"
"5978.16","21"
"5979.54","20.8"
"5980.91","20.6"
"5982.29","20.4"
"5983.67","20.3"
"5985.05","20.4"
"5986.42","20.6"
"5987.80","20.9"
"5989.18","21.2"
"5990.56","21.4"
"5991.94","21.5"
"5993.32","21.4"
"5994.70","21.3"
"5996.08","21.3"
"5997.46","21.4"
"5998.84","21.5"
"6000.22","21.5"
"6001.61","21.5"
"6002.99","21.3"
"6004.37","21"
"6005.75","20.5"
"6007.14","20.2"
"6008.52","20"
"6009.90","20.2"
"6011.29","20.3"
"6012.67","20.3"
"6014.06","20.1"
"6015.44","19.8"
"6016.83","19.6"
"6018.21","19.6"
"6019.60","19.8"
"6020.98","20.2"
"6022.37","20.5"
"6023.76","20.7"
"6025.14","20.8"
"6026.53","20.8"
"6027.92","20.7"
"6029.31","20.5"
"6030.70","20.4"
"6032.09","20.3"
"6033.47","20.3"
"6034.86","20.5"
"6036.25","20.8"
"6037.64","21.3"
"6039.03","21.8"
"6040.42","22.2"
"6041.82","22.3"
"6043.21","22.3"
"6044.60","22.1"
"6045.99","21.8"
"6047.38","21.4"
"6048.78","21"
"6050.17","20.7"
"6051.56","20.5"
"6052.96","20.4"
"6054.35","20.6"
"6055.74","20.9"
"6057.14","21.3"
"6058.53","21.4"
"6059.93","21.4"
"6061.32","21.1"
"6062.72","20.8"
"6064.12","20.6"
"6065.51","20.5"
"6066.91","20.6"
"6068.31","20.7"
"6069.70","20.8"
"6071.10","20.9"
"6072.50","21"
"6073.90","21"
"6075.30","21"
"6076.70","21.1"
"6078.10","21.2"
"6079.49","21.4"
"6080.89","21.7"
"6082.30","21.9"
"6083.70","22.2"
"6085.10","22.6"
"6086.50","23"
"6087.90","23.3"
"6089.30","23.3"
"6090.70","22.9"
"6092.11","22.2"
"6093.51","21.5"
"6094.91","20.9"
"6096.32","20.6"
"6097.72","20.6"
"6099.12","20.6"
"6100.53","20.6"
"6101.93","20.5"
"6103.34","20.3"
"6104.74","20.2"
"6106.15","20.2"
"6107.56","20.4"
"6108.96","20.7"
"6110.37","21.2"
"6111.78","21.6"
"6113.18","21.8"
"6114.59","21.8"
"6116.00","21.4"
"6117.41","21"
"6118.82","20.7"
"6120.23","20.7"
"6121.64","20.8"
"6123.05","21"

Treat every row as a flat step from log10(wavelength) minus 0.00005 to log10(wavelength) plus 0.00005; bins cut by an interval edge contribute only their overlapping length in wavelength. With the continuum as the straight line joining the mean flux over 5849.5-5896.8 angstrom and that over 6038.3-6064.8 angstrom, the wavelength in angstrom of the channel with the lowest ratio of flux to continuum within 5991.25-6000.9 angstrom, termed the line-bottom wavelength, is 5996.08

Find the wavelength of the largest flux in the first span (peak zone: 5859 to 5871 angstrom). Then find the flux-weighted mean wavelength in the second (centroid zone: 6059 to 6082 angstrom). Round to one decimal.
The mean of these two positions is 5970.4 angstrom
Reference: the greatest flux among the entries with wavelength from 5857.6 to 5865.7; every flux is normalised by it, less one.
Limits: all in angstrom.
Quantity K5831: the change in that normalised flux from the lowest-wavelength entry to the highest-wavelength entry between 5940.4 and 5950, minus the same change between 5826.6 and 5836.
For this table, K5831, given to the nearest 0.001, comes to -0.010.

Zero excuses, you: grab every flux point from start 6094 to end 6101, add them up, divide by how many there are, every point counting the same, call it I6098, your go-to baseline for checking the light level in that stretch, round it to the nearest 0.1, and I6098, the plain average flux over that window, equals 20.7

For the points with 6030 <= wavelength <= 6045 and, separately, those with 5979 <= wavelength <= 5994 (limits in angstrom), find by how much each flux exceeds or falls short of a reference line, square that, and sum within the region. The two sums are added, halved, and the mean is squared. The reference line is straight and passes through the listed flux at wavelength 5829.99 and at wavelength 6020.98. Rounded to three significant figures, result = 192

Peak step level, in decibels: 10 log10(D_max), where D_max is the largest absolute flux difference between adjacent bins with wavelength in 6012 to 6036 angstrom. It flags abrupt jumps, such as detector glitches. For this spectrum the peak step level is -4.0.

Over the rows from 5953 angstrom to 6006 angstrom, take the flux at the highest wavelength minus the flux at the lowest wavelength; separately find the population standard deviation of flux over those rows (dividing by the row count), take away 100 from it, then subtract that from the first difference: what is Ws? 99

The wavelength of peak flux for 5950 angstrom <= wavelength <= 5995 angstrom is 5963.04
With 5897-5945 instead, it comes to 5907.01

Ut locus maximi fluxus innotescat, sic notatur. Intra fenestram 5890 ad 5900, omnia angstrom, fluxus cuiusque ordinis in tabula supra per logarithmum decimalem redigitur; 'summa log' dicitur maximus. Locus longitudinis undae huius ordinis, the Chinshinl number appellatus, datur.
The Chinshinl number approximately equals 5898.85 angstrom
